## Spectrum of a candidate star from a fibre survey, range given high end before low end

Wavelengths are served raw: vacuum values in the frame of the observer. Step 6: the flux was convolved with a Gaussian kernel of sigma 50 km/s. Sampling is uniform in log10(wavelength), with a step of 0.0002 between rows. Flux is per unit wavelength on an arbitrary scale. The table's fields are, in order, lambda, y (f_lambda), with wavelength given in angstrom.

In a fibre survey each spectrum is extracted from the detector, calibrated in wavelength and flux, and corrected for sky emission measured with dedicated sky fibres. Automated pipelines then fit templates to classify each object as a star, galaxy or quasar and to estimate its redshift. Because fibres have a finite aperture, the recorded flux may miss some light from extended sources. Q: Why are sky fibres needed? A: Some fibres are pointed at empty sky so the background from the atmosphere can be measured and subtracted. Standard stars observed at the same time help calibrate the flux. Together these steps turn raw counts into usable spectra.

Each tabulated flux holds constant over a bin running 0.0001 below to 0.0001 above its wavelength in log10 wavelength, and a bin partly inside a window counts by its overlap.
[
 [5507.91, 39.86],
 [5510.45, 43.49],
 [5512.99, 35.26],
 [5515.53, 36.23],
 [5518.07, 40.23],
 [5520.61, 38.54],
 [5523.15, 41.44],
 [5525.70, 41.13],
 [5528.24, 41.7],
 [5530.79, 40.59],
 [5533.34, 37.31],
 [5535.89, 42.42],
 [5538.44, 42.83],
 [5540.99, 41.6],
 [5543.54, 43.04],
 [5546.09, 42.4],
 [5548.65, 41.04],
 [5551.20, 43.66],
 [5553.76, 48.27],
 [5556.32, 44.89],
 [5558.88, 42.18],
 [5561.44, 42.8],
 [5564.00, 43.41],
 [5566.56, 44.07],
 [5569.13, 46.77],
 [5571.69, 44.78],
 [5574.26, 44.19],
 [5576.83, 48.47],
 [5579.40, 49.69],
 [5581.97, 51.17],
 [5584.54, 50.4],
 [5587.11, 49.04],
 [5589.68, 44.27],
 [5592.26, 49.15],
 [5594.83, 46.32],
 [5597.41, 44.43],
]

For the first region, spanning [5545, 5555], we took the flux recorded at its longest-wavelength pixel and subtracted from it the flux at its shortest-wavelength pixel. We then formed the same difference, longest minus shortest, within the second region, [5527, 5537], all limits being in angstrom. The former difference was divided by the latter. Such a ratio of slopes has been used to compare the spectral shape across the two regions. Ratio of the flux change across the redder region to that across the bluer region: 8.2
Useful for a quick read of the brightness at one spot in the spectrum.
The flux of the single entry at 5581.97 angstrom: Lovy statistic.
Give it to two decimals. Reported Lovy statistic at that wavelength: 51.17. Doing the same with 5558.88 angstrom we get 42.18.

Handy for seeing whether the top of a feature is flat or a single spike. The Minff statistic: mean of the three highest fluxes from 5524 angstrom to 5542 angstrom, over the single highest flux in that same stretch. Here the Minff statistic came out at 0.988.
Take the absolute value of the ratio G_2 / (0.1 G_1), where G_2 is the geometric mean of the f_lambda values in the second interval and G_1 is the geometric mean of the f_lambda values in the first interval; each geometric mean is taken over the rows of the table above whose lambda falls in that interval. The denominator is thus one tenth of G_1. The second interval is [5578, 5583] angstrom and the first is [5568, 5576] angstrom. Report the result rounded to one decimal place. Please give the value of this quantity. 11.1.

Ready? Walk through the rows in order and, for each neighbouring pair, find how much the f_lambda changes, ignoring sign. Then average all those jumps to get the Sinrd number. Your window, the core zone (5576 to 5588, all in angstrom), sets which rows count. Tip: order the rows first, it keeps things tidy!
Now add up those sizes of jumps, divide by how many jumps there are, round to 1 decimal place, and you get 1.2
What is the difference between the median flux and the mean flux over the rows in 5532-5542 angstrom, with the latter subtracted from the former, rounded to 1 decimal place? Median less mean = 1.0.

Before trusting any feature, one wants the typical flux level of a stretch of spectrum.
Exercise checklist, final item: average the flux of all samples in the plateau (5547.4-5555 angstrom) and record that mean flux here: 44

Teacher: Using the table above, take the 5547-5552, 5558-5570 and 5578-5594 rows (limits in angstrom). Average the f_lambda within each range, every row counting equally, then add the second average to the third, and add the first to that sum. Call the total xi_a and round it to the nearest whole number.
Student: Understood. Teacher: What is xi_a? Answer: 135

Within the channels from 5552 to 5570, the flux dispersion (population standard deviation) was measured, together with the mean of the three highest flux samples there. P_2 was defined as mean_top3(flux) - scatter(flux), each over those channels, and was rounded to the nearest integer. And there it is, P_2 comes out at 45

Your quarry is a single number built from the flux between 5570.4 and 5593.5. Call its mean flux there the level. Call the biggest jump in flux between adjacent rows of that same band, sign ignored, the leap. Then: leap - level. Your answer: -43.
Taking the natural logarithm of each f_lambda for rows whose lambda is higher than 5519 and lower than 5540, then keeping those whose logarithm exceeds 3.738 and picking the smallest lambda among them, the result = 5535.89 angstrom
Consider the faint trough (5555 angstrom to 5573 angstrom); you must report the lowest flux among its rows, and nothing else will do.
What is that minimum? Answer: 42.18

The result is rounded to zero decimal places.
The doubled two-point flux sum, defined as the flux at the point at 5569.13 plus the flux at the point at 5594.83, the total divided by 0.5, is 186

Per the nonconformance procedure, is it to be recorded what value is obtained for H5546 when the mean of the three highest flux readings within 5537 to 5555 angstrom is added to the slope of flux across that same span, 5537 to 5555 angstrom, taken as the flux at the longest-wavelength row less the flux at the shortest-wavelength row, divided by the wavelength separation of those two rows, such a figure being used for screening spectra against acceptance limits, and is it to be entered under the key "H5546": 45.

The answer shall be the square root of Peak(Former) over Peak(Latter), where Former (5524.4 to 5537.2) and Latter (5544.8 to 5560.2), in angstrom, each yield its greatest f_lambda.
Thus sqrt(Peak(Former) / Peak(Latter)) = 0.937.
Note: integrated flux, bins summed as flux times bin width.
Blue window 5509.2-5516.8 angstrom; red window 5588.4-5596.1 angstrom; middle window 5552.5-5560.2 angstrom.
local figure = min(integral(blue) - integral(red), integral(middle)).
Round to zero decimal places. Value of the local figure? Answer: -68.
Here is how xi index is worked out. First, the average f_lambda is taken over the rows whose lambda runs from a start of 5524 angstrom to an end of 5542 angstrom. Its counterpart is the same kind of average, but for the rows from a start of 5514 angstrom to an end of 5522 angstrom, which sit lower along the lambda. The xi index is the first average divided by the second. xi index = 1.07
